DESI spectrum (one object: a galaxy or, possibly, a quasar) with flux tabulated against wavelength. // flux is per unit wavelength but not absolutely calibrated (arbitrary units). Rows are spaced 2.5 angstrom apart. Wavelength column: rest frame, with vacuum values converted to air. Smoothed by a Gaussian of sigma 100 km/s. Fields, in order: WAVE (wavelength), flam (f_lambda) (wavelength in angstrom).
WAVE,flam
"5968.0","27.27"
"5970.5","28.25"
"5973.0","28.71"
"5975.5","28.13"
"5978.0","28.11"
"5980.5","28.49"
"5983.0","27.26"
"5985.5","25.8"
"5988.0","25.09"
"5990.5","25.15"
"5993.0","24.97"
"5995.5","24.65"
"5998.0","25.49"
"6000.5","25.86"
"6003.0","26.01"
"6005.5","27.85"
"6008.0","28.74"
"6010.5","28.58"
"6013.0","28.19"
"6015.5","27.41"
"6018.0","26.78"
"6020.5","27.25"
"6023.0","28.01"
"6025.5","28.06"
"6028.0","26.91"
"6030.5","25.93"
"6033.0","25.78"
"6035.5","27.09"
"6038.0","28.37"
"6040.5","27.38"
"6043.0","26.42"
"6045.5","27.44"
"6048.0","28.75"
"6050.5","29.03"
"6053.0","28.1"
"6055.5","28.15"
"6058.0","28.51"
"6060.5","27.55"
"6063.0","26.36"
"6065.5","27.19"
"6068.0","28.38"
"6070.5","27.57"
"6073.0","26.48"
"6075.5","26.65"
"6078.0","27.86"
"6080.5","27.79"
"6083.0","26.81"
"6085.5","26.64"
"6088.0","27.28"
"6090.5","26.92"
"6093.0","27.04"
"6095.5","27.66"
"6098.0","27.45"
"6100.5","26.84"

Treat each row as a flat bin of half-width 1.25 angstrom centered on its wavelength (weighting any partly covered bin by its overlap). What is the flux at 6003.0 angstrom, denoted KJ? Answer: 26.01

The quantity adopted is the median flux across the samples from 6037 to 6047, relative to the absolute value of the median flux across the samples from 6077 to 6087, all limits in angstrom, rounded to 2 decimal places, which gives 1.00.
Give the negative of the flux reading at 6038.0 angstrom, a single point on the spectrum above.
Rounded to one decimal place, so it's -28.4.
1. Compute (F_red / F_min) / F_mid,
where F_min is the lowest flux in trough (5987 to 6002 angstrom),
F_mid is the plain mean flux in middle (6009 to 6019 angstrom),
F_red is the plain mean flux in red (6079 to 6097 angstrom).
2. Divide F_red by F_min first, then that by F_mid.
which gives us 0.0397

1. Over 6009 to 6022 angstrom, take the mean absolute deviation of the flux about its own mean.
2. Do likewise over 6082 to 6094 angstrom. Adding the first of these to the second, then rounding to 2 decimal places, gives 0.77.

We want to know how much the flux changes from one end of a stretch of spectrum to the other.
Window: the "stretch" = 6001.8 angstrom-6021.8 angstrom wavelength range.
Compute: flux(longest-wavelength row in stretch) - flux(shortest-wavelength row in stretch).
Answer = 1.2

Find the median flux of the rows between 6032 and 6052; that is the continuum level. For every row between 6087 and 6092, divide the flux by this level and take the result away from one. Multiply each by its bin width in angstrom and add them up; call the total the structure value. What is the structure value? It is 0.06 angstrom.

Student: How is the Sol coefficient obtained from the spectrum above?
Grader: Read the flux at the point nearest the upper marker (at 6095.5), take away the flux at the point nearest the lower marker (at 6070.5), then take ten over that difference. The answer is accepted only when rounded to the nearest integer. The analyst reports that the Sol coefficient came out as 111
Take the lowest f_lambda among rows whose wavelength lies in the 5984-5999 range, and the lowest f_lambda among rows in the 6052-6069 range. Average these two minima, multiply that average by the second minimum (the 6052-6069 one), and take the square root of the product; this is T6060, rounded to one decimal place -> 25.9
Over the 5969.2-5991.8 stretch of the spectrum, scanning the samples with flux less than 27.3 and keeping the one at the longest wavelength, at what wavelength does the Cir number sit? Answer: 5990.5 angstrom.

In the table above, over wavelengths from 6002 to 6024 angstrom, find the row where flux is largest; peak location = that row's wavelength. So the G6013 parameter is 6008.0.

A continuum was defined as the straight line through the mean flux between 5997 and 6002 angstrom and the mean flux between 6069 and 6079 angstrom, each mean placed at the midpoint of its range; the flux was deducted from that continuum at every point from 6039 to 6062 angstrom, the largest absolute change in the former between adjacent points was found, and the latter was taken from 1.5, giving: 0.239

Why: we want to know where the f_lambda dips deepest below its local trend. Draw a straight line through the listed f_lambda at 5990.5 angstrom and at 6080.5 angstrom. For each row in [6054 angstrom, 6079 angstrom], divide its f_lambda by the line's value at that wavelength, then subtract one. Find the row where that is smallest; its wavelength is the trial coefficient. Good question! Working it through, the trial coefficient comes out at 6073.0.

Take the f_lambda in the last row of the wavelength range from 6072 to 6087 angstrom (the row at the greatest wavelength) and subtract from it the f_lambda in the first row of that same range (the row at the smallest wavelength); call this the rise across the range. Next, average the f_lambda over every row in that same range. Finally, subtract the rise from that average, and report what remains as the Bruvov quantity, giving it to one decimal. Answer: 26.9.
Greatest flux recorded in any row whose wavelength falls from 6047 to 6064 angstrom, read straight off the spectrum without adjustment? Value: 29.03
